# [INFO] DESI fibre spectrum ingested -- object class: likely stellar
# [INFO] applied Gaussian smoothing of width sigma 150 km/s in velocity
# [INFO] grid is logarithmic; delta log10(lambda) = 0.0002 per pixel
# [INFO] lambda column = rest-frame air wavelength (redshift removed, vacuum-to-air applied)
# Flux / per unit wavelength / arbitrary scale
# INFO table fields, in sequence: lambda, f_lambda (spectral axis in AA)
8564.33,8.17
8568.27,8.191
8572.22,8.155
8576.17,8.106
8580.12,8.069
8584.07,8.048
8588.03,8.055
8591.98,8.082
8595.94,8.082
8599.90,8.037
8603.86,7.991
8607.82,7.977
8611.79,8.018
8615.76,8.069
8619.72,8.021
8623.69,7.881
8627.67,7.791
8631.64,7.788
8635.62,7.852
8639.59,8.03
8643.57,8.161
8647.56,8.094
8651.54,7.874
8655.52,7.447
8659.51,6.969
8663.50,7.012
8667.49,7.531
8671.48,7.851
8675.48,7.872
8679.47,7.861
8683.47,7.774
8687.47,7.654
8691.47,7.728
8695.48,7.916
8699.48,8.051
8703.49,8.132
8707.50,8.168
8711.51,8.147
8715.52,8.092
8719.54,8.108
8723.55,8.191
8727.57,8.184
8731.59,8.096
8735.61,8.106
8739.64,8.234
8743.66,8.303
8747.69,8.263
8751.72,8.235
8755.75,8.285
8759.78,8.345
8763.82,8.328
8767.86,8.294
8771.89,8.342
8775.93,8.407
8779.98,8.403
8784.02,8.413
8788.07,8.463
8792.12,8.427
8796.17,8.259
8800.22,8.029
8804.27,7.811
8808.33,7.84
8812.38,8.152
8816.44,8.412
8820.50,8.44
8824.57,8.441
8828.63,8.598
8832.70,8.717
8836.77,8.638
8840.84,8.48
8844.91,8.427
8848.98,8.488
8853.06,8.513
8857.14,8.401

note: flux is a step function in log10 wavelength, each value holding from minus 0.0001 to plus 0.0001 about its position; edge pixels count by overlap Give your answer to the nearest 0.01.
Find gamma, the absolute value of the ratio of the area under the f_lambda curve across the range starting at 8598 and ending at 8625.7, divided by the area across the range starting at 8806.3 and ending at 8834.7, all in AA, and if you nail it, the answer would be 0.93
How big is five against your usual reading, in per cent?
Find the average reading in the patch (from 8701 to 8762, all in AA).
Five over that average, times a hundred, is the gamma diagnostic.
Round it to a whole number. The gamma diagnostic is 61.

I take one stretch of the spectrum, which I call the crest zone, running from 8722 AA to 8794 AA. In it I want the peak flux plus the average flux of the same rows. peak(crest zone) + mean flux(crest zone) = 16.8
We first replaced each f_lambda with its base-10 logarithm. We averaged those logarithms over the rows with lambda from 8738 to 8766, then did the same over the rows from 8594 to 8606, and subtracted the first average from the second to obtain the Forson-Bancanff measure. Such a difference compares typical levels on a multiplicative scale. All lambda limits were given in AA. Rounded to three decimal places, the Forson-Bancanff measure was -0.013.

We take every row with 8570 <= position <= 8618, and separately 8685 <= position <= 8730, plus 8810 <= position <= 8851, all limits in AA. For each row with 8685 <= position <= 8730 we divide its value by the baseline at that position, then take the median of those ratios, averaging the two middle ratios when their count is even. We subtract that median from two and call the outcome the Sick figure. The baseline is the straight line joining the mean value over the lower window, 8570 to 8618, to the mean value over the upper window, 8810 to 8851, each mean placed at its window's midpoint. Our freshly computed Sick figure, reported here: 1.02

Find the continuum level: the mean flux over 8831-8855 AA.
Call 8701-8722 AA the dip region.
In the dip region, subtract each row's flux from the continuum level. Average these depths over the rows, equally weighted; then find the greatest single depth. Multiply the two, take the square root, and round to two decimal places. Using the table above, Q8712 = 0.43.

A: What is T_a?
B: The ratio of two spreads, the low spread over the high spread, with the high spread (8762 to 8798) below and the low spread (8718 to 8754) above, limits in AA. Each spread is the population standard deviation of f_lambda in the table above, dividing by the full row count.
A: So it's 1.1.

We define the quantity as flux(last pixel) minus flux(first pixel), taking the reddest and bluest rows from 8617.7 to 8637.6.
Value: -0.17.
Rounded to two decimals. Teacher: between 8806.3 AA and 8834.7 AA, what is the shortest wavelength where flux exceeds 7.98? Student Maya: 8812.38 AA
